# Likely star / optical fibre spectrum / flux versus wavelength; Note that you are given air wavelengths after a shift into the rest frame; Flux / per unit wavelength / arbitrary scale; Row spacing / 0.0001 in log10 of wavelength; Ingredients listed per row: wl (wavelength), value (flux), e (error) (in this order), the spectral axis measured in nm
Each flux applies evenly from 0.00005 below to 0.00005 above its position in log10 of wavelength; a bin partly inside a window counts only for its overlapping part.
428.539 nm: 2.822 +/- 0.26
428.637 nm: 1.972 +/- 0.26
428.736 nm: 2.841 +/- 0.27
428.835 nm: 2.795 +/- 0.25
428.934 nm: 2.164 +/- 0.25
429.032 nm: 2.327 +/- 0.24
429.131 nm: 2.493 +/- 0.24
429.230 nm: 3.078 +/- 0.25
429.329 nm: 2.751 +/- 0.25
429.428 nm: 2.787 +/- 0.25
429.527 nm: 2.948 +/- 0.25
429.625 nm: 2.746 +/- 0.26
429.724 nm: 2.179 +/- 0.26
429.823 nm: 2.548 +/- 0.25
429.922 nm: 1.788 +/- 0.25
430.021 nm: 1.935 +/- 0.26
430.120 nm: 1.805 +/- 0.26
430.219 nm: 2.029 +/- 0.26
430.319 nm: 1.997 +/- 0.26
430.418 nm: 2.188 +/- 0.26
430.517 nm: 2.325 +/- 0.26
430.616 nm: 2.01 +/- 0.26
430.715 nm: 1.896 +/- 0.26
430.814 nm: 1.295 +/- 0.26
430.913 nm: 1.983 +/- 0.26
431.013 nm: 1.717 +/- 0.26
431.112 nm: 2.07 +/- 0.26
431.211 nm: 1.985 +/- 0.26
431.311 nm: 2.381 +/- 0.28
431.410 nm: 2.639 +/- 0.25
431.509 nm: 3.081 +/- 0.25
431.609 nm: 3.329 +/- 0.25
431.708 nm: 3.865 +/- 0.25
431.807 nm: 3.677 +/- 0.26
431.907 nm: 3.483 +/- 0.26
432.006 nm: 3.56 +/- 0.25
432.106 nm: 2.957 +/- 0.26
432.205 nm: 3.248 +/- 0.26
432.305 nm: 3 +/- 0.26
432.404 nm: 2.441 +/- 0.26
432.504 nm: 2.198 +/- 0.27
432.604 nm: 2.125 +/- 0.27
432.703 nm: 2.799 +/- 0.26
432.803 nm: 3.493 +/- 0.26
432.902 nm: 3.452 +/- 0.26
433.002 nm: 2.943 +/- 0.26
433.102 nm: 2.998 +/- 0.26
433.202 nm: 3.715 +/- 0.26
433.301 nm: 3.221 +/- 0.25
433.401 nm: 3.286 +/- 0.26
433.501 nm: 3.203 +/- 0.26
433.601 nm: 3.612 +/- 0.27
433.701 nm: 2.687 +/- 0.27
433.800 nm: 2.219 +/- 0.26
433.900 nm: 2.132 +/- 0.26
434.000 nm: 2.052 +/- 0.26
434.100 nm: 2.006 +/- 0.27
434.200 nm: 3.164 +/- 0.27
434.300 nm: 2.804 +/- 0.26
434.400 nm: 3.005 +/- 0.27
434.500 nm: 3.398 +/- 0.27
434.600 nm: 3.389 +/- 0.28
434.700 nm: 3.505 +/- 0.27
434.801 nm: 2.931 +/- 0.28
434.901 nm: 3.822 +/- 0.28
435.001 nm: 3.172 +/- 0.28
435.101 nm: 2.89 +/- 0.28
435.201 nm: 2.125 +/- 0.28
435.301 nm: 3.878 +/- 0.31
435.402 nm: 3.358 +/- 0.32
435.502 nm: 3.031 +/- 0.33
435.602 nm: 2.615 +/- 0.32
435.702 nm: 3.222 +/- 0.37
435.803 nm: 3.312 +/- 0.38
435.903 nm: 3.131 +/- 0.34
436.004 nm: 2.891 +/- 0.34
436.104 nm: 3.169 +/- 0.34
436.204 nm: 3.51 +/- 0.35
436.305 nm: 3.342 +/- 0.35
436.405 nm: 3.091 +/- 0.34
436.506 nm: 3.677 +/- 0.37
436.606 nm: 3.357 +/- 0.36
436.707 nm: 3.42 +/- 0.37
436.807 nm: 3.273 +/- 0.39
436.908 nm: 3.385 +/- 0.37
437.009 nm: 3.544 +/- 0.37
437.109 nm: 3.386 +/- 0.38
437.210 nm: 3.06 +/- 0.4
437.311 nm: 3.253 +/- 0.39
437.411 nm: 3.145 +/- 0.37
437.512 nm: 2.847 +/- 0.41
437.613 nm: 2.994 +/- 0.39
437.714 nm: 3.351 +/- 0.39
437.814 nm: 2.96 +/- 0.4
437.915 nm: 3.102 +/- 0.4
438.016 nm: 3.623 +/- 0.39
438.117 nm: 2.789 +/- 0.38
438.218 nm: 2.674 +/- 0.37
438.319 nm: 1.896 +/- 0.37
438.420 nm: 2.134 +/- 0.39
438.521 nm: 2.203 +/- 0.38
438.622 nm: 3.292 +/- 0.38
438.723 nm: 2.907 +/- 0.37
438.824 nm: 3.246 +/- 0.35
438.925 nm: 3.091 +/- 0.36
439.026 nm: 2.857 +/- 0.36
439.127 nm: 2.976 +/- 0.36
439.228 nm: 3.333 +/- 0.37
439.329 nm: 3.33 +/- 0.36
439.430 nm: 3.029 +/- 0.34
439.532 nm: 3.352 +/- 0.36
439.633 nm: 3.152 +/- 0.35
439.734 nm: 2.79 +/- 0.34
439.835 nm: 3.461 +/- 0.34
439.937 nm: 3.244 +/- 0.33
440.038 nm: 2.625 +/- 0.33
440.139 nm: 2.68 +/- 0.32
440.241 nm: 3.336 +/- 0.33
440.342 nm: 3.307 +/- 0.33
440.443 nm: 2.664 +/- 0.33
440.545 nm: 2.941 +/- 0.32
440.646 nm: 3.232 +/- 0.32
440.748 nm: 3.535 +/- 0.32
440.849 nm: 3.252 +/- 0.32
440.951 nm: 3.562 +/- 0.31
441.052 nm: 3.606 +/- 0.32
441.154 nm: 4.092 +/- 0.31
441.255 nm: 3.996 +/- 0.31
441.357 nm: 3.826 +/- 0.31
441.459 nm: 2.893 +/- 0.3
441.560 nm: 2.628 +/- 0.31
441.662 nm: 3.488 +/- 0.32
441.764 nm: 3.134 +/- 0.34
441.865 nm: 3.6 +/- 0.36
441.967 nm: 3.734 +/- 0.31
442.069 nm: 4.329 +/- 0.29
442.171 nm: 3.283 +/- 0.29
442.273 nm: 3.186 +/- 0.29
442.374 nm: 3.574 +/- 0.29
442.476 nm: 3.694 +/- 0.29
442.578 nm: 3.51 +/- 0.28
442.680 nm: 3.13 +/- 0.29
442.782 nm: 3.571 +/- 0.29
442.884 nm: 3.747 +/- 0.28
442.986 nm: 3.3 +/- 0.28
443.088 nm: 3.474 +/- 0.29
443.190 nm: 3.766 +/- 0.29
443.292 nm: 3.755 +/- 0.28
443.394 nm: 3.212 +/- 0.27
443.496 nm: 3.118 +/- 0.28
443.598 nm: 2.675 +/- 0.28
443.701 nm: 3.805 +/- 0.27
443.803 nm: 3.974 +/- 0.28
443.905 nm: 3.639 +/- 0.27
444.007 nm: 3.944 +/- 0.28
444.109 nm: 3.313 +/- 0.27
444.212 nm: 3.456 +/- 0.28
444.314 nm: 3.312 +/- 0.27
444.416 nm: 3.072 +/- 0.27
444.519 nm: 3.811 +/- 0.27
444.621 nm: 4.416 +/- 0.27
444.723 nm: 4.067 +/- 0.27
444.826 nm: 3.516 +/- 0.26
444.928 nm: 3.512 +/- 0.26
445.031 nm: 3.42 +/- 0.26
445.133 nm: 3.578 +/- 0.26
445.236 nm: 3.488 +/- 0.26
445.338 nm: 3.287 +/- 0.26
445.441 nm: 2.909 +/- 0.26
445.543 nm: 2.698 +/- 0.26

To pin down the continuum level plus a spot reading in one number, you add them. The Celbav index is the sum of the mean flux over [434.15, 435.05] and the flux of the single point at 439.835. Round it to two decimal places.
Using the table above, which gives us 6.70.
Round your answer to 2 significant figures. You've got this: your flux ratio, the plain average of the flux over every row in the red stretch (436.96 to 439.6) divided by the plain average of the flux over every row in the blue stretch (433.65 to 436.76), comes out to 0.99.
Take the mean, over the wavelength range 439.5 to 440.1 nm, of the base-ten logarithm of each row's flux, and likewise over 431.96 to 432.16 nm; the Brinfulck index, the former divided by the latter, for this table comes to 0.96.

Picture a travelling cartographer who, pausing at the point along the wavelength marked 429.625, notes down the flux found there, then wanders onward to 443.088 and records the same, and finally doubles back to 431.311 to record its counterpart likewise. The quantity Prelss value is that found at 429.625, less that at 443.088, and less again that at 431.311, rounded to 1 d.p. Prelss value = -3.1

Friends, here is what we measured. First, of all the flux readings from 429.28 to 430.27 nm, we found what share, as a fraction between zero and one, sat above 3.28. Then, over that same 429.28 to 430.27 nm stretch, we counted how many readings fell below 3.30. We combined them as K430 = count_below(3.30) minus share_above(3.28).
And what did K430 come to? 10.0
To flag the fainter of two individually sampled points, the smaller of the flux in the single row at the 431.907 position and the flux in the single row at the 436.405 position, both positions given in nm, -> 3.1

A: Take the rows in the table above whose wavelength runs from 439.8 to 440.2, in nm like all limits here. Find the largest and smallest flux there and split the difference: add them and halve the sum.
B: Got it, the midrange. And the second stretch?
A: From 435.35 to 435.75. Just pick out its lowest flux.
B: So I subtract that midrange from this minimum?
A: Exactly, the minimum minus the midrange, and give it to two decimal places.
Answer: -0.43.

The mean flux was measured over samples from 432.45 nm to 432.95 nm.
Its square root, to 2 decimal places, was 1.68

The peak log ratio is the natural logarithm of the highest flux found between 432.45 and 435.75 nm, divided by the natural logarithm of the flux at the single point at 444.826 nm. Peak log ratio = 1.08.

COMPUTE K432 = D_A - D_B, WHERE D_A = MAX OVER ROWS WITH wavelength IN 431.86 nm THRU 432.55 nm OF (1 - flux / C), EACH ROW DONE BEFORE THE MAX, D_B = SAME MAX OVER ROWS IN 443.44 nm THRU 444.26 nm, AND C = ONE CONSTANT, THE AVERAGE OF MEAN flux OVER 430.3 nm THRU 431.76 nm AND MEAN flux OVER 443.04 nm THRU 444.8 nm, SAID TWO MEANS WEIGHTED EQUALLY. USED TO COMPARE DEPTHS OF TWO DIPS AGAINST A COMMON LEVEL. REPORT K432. 0.16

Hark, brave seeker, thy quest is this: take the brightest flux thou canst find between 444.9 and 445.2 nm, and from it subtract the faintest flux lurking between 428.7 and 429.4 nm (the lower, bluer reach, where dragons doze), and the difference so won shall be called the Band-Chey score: 1.4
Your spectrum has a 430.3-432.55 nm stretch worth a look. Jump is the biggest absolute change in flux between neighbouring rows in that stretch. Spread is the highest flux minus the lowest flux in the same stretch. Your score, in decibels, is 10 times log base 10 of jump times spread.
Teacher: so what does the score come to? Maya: 2.5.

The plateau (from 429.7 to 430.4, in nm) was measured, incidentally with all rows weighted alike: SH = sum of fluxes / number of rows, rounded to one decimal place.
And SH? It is 2.0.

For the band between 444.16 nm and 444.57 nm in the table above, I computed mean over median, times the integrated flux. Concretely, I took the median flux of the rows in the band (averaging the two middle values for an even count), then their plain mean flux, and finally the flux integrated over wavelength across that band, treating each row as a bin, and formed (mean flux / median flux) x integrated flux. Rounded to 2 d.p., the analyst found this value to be 1.41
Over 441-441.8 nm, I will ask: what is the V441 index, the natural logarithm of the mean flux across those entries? 1.24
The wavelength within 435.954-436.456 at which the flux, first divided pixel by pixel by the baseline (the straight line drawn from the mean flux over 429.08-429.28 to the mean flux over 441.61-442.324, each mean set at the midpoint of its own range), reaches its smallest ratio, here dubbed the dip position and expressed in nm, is 436.004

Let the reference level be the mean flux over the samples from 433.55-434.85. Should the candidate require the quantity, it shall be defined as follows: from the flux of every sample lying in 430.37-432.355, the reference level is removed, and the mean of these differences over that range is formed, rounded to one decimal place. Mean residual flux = -0.2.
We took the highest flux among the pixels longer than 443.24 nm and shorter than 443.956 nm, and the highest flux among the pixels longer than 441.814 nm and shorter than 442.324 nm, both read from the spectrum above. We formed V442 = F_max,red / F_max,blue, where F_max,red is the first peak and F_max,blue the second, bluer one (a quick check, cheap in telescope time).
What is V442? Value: 0.92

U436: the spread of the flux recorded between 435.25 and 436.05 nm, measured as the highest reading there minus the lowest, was 1.3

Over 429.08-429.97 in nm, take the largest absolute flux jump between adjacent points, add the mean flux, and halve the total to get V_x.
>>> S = 1.68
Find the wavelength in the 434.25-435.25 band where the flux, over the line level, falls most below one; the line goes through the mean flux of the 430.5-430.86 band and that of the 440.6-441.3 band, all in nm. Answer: 435.201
